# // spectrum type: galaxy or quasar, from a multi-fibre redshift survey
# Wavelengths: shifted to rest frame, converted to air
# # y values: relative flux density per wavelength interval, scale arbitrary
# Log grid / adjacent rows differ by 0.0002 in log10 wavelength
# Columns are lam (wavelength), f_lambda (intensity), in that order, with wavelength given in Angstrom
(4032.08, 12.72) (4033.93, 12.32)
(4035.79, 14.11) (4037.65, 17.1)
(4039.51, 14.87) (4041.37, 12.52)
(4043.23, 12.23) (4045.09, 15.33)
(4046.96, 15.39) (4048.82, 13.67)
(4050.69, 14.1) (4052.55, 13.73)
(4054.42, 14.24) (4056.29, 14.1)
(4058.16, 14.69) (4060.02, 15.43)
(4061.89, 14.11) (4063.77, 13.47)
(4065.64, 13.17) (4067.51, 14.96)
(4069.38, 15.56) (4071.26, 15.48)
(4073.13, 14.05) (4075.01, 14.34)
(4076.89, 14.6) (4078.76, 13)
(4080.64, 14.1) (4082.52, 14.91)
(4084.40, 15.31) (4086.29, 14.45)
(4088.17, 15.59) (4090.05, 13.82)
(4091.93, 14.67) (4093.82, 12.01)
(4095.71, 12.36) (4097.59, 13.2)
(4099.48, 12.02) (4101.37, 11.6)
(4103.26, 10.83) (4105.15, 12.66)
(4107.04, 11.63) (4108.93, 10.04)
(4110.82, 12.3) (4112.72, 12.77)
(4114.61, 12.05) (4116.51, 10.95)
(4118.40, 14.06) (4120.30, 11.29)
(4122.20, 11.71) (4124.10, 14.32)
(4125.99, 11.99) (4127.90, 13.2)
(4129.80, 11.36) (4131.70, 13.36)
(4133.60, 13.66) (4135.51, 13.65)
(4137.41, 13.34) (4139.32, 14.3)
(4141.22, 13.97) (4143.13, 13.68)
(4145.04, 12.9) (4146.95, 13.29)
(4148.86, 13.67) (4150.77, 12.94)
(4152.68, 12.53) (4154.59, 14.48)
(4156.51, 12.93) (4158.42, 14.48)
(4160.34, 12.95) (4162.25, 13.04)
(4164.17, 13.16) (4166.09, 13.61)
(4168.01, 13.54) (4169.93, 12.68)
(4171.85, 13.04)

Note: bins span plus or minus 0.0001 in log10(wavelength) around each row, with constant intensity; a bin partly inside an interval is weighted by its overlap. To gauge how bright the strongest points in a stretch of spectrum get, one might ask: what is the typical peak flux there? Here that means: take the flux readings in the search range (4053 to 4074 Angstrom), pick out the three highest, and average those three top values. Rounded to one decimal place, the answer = 15.5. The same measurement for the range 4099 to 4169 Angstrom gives 14.4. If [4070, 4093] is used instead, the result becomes 15.5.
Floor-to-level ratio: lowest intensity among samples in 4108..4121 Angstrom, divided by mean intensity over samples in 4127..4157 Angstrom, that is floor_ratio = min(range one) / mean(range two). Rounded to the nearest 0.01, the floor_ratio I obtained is 0.75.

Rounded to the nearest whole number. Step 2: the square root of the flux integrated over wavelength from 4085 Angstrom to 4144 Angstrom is 27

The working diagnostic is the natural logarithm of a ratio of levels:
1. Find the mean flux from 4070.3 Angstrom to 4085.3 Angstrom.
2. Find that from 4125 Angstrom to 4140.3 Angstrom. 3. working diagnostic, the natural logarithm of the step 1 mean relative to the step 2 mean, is 0.10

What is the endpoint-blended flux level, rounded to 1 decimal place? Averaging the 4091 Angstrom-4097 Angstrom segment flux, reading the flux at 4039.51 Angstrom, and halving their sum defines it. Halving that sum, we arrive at 13.9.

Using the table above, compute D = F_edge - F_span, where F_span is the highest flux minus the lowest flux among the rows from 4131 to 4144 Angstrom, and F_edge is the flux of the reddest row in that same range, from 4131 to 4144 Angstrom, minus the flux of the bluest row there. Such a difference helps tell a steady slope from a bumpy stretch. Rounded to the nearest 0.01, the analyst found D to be -0.64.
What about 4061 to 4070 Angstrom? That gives -0.94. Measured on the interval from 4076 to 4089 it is -1.60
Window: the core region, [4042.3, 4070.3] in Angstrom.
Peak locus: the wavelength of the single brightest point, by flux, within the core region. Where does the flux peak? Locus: 4069.38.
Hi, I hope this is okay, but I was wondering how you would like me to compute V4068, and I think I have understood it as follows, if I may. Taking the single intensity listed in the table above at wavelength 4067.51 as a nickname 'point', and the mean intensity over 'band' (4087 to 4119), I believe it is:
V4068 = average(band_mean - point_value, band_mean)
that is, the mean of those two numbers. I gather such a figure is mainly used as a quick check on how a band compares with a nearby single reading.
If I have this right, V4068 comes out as 5.0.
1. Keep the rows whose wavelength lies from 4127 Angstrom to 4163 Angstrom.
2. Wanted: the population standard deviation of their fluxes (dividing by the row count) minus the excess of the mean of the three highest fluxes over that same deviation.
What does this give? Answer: -13.0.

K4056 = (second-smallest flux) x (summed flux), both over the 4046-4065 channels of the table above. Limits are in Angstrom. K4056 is 1954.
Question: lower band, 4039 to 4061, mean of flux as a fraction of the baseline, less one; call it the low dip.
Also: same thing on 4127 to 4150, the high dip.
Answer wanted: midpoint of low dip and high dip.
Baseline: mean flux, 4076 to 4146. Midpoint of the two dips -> 0.058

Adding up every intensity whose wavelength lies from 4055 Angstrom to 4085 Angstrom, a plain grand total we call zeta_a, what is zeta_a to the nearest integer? 231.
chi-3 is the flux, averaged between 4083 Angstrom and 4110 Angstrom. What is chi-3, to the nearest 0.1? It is 12.9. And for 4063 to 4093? 14.5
